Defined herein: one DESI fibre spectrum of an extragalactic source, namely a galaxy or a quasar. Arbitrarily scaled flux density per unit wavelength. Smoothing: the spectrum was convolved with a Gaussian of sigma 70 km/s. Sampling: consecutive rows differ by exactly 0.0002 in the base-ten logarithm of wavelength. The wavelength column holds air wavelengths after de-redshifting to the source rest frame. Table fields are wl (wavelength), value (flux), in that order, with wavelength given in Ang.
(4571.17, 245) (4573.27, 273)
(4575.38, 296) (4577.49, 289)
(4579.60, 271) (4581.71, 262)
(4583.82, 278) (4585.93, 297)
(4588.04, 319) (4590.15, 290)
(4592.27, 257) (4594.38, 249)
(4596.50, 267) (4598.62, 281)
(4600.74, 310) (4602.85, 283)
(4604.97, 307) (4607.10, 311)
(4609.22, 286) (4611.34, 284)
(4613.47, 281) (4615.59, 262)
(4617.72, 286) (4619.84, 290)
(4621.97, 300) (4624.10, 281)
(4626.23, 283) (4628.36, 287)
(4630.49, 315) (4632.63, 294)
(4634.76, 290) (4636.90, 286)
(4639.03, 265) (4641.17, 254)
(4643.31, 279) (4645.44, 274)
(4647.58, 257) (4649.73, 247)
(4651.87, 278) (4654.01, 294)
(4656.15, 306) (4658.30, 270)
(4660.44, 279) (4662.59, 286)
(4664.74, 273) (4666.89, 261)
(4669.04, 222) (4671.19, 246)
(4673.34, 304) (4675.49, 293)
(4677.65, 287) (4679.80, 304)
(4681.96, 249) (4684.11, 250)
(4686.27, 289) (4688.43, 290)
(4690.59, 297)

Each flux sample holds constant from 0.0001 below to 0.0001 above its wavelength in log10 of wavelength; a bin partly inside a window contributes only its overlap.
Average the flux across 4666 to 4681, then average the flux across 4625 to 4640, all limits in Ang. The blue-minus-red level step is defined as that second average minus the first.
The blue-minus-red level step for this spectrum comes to 15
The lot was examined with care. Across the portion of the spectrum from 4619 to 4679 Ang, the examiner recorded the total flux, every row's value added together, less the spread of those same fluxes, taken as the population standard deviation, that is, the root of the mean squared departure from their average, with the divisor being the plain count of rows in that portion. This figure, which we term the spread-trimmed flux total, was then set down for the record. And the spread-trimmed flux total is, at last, 7781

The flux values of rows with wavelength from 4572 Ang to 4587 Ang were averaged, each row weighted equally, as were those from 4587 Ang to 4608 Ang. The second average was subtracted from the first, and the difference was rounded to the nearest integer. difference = -7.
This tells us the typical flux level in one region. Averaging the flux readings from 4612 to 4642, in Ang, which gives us 284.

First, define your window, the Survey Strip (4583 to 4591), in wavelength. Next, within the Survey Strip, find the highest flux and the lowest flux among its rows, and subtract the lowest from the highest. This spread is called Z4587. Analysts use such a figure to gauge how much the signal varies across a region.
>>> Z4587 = 41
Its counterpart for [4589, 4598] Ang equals 41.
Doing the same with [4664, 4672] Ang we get 51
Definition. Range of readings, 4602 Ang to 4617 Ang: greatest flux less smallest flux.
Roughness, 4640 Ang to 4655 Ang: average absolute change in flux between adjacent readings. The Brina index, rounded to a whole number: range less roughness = 32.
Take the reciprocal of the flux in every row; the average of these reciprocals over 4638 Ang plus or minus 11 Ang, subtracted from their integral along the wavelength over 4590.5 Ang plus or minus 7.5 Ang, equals 0.050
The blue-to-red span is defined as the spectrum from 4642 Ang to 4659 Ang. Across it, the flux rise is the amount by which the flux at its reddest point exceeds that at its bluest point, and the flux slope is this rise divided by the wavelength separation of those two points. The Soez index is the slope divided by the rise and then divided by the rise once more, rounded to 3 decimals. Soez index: -0.007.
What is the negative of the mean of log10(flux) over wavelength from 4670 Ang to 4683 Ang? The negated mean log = -2.45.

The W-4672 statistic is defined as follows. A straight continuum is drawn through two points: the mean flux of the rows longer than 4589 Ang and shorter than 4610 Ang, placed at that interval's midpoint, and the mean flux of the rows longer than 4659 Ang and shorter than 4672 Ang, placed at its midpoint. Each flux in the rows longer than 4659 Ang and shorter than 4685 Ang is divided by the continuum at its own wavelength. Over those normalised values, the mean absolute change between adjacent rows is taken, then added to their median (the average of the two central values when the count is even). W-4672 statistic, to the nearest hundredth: 1.14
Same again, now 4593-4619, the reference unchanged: 1.07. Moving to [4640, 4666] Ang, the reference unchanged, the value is 1.10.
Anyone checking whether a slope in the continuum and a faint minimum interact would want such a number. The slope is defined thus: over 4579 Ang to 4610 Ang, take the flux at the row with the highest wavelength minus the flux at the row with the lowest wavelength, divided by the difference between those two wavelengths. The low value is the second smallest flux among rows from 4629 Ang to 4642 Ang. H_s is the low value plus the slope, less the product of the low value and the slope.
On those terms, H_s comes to 131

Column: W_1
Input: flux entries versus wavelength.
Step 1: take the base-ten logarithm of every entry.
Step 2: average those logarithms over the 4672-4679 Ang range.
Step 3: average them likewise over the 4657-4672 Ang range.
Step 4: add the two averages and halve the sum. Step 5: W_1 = 2.44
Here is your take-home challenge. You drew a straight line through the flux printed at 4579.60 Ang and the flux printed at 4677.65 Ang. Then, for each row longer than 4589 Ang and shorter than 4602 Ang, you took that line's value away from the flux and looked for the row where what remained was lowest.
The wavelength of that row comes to 4594.38 Ang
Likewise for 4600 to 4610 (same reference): 4602.85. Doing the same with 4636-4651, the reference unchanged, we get 4649.73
